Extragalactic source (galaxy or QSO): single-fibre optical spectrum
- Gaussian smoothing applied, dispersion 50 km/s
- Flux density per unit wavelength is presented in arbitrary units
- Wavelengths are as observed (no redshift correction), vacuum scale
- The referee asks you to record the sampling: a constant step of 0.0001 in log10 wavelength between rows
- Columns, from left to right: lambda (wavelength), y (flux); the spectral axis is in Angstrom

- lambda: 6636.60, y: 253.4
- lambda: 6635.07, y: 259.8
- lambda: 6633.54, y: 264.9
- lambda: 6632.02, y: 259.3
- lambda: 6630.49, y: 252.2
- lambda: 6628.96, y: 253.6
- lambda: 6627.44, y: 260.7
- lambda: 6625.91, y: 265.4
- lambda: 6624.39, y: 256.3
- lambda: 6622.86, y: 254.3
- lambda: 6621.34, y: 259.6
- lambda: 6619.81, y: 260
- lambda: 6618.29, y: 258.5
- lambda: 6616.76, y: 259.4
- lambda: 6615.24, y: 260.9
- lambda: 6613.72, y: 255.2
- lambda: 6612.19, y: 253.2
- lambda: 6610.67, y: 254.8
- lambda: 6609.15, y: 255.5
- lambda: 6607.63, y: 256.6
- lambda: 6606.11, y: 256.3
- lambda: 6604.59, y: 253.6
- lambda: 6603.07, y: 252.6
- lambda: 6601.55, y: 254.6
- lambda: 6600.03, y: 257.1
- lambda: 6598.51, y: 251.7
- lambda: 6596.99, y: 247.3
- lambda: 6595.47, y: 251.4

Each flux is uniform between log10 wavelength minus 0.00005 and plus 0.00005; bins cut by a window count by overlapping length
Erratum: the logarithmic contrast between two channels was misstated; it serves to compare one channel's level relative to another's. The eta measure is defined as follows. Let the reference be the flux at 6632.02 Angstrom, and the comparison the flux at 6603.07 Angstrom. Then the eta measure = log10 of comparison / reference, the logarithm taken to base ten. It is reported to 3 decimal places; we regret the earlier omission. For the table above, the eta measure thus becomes -0.011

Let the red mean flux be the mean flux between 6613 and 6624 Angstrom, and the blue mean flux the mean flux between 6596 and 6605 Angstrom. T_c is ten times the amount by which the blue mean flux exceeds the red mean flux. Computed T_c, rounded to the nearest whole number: -55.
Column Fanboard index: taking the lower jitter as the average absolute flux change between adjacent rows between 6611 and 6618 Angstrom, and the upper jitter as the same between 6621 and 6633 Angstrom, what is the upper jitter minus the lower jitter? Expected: 2.2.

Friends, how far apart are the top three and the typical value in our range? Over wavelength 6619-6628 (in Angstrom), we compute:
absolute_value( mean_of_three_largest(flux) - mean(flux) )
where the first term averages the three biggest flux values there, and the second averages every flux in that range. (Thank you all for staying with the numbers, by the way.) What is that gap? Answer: 2.7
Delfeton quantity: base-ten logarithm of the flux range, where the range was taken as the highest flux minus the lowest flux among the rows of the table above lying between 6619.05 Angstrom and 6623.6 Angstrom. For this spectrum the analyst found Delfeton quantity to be 0.76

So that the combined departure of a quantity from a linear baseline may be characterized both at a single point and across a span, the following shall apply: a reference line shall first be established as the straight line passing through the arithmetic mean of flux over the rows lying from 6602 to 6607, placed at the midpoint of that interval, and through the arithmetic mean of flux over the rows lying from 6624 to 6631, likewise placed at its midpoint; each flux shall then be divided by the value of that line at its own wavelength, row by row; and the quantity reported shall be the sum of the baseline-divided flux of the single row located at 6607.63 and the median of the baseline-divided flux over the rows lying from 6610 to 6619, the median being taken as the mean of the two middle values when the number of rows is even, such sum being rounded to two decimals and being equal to 2.01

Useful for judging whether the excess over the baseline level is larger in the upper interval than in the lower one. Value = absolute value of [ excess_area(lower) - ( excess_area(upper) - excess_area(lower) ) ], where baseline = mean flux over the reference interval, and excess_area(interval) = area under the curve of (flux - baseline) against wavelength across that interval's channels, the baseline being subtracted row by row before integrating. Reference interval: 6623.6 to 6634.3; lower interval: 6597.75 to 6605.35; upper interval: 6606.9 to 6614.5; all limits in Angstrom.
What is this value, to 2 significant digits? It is 47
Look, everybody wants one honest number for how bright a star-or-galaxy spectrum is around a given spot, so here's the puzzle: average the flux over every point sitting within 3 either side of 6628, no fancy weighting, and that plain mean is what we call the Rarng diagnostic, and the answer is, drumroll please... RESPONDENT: 258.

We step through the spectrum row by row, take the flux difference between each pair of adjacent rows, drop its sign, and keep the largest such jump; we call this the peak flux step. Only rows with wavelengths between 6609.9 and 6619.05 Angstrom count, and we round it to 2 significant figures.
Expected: 5.7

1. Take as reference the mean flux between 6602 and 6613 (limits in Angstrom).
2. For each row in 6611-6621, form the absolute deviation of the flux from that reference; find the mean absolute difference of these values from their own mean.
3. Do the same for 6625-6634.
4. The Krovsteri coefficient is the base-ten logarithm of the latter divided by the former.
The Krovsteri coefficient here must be 0.2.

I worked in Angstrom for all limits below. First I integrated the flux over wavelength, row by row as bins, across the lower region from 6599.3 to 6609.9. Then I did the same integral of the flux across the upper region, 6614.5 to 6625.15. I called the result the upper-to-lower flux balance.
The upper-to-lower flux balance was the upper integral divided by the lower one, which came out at 1.02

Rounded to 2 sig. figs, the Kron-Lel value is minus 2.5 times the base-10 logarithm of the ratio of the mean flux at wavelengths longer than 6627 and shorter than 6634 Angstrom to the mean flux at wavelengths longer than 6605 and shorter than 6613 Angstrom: -0.012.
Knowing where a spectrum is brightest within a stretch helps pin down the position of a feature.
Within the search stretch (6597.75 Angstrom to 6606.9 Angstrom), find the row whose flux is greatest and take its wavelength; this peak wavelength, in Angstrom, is 6600.03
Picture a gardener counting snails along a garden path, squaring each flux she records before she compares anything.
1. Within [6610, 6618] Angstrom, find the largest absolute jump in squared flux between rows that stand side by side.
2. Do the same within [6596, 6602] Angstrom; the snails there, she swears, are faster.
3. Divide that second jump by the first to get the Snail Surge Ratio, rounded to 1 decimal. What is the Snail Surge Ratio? 0.9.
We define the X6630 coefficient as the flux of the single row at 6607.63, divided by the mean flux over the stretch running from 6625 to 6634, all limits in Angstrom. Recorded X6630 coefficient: 0.989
